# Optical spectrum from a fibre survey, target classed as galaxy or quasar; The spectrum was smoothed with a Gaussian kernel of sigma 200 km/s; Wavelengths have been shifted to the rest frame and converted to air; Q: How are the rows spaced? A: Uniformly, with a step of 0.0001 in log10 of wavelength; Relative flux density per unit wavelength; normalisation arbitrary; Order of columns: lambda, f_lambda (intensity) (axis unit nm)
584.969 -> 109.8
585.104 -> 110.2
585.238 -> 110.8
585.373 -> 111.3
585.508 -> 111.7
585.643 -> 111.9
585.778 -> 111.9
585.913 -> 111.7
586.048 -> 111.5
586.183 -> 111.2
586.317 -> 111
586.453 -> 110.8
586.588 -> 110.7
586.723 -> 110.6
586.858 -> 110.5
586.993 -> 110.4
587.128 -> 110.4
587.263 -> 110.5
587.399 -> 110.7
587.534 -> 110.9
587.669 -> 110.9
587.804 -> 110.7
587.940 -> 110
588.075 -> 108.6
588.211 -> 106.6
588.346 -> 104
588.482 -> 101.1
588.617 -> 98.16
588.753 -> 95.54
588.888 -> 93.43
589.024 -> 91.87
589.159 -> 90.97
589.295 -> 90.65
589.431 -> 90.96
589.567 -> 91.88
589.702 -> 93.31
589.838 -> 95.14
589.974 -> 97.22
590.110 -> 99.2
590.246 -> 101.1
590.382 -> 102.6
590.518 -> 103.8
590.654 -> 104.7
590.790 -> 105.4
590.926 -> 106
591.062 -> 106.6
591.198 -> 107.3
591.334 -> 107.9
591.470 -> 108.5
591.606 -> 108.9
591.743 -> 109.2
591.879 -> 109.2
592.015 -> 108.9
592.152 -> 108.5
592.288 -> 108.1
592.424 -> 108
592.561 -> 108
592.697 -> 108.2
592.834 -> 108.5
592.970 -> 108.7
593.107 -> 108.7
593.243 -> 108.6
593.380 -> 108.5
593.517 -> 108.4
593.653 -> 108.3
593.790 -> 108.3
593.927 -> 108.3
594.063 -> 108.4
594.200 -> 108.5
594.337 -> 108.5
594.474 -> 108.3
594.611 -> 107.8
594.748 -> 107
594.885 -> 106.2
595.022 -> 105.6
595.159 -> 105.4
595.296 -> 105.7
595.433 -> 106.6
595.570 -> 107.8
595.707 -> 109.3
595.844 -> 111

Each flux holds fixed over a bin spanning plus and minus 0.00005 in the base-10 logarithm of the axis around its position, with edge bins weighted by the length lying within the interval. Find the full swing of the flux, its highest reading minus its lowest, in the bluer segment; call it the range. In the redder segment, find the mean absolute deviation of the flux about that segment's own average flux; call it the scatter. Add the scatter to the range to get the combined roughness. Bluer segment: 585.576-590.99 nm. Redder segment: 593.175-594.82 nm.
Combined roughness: 22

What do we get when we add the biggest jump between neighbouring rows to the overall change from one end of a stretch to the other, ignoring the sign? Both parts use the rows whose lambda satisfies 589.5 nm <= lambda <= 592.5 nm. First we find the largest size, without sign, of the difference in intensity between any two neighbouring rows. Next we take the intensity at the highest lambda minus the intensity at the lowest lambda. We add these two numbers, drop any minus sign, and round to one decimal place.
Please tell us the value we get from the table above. 18.2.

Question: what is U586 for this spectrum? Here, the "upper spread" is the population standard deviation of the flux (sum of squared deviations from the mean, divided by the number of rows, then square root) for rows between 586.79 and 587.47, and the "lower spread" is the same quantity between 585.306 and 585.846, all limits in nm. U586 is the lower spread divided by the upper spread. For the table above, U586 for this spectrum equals 2.2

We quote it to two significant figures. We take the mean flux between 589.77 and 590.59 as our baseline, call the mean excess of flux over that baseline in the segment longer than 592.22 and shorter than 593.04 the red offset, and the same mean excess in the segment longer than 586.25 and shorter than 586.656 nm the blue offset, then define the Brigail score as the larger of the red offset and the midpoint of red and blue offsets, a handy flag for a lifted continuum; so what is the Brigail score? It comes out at 9.7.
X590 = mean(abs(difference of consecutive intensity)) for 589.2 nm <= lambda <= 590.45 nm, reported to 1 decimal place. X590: 1.5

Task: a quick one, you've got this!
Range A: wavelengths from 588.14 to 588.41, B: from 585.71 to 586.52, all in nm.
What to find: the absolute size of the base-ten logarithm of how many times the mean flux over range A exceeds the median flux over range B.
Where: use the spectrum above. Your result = 0.024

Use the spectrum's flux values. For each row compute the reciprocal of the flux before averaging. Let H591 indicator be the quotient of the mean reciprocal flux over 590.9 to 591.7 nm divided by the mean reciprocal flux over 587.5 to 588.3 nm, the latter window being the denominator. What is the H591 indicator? 1.02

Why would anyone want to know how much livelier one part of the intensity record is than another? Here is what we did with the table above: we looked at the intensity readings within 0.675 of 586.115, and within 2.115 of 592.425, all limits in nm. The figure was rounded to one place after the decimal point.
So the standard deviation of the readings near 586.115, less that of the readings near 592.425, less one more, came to -2.1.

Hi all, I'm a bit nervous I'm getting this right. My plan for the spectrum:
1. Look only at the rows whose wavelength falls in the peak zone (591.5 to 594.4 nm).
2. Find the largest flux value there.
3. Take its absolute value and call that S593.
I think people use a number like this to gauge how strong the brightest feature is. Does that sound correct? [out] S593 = 109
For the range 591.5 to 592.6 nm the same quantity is 109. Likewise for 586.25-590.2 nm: 111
